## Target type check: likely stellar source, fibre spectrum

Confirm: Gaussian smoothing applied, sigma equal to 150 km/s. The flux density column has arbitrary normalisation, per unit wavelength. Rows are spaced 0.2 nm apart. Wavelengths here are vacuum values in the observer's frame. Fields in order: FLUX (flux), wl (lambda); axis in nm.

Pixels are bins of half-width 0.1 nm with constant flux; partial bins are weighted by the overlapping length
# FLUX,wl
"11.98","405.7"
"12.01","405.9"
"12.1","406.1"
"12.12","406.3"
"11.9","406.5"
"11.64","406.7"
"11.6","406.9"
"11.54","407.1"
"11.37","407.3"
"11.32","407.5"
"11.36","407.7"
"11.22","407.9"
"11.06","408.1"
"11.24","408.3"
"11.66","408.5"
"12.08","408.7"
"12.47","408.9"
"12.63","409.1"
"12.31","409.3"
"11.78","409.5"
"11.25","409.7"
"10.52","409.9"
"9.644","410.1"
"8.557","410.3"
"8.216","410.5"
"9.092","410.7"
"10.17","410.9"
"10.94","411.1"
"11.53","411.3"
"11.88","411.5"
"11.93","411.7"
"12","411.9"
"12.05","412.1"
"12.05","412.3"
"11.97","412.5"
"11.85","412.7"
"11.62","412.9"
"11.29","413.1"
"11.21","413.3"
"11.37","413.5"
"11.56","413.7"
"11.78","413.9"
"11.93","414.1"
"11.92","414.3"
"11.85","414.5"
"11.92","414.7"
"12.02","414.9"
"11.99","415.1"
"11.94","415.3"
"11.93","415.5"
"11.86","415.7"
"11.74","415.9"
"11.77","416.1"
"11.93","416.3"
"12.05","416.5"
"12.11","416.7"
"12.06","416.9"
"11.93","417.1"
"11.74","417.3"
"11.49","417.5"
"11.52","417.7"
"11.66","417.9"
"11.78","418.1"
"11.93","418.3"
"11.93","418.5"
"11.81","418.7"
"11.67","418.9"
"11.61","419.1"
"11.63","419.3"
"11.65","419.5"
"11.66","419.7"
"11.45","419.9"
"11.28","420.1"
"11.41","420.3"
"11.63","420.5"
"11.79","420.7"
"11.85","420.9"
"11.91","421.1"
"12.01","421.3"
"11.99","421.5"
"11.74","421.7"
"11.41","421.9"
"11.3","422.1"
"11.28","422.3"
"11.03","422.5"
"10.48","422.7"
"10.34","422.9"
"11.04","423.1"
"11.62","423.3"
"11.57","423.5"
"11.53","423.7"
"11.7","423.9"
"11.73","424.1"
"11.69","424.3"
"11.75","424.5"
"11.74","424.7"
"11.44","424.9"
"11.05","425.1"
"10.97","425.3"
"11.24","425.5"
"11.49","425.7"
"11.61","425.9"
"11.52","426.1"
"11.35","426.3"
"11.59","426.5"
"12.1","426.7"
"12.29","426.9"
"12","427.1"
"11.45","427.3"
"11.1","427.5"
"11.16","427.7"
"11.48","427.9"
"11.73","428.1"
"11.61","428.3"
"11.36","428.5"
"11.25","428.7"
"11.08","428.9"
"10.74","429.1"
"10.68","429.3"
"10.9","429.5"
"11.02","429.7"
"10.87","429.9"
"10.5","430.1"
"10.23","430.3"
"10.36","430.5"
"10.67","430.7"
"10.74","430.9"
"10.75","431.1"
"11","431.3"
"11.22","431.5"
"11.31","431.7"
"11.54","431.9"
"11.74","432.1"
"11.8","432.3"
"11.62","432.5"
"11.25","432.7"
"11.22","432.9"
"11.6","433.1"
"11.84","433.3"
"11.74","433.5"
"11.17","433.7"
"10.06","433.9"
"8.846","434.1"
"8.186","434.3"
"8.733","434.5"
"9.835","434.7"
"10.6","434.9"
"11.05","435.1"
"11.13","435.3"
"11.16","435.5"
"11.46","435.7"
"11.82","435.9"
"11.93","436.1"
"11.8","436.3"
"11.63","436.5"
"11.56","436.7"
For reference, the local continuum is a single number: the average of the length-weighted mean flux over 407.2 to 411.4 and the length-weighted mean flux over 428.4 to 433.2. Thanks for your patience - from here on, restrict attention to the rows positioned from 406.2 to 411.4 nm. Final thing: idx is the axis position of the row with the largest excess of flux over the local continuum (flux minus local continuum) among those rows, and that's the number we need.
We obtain 409.1 nm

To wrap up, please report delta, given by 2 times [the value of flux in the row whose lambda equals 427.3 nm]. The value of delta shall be 22.9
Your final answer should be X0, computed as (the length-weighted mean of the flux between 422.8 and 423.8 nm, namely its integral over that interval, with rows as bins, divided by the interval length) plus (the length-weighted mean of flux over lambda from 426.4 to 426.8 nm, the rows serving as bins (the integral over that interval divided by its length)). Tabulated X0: 23.1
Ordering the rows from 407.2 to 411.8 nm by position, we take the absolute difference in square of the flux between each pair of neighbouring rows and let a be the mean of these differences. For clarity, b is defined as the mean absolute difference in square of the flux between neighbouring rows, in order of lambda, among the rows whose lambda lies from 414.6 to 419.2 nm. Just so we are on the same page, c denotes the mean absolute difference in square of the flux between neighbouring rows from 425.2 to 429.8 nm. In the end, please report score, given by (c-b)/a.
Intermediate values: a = 9.7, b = 2.29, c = 5.3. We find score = 0.31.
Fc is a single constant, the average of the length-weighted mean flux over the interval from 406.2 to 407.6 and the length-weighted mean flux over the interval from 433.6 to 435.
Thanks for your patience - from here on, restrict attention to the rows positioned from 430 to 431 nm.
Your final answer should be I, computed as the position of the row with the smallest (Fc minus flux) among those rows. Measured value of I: 430.9 nm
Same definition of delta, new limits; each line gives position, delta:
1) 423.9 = 23.4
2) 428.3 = 23.2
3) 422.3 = 22.6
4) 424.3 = 23.4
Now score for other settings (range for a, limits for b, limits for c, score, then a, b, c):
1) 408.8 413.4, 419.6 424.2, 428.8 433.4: -0.01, 8.8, 4.45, 4.3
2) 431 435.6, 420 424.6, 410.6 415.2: 0.08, 8.3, 4.16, 4.8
